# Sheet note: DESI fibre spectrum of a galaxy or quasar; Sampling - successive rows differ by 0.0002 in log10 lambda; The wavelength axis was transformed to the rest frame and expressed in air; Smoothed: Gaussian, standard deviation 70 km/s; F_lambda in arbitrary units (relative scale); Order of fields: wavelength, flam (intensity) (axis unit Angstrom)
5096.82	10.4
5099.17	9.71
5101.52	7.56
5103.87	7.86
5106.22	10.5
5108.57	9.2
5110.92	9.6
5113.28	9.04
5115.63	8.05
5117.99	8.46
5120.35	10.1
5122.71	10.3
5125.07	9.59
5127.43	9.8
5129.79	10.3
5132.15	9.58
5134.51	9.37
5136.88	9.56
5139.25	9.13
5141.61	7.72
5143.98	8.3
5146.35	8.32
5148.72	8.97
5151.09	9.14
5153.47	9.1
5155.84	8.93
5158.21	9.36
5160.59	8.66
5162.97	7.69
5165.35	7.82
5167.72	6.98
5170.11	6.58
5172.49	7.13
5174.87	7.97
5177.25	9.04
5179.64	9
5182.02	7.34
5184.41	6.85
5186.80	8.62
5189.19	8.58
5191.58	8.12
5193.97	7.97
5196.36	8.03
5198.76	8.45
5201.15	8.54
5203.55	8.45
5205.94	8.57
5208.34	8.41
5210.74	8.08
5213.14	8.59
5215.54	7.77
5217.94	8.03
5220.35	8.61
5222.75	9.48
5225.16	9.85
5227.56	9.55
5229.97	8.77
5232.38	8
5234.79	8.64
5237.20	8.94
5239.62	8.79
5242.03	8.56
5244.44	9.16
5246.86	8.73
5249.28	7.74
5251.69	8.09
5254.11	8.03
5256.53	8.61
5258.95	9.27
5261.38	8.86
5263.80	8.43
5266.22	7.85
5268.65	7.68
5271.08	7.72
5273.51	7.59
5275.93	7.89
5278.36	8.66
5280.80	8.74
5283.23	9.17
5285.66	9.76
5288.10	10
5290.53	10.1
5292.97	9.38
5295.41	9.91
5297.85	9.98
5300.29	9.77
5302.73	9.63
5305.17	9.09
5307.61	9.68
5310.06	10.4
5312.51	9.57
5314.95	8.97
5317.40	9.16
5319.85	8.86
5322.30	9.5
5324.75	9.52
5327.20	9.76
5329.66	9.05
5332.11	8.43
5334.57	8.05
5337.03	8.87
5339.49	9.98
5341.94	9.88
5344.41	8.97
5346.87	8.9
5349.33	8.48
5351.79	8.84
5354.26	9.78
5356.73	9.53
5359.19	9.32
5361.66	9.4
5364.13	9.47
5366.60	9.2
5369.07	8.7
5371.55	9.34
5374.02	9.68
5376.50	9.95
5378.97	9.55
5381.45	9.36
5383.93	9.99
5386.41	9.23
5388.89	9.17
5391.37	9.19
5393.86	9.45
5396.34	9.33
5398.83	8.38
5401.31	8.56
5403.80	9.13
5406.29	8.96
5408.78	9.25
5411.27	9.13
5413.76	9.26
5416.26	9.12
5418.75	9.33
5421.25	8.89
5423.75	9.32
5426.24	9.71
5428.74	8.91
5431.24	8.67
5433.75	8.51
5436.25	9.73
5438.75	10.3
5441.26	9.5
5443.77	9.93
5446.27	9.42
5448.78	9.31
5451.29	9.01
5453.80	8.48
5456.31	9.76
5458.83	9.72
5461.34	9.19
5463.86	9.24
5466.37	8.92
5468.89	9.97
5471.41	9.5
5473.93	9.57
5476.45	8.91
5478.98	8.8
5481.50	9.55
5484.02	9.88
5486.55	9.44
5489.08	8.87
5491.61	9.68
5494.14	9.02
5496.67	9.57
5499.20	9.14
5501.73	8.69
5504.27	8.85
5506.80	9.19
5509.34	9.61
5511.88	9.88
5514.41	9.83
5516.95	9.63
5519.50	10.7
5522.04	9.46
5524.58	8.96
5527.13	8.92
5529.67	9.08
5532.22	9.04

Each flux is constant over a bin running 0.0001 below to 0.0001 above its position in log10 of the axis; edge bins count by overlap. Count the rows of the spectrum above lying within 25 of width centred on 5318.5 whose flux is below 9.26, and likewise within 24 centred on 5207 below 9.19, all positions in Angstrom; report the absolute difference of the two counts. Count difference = 6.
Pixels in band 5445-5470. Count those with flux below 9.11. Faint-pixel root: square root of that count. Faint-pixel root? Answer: 1.7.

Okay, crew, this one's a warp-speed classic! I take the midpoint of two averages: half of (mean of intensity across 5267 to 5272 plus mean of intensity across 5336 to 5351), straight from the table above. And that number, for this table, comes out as 8.4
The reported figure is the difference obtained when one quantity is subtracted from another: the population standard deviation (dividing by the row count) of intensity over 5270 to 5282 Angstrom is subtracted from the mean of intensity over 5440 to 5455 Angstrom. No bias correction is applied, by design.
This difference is 8.79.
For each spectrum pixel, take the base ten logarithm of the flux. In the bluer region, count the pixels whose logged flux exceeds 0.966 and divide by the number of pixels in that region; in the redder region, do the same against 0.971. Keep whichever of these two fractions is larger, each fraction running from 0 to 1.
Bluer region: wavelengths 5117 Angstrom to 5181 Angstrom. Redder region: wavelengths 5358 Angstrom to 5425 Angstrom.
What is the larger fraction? 0.33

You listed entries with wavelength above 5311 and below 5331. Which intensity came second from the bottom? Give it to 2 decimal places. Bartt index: 8.97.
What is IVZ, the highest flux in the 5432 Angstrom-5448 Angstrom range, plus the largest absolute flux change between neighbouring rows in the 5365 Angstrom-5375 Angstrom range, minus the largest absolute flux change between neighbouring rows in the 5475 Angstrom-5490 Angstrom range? 10.2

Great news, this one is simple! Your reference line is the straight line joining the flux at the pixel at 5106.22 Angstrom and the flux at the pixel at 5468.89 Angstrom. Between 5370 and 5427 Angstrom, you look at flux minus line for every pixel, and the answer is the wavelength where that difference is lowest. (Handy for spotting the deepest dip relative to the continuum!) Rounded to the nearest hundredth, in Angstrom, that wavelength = 5398.83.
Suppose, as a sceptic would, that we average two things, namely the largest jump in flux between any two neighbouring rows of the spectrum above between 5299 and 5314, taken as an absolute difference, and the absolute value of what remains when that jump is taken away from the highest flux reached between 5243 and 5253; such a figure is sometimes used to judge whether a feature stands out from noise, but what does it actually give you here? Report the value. 4.58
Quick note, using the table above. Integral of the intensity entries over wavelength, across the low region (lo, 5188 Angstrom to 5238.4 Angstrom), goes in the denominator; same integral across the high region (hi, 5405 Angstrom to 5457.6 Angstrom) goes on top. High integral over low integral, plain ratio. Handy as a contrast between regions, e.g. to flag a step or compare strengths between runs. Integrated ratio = 1.13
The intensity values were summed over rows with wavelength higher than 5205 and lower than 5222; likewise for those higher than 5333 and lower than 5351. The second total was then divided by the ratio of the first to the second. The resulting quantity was 69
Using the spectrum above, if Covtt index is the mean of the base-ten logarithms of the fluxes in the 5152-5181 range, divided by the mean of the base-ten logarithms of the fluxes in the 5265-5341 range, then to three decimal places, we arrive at 0.950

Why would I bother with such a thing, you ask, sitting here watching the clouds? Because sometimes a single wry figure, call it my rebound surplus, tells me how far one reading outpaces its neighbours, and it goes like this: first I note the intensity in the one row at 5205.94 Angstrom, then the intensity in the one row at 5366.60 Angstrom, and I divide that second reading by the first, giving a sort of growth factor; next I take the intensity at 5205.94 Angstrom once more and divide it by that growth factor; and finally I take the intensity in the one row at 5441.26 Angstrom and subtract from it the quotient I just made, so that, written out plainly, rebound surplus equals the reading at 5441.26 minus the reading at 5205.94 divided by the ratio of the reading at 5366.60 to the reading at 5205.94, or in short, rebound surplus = 1.5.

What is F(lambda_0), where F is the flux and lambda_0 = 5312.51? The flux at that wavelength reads 9.57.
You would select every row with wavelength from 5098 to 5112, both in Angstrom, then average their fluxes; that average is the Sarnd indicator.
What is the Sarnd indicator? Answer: 9.07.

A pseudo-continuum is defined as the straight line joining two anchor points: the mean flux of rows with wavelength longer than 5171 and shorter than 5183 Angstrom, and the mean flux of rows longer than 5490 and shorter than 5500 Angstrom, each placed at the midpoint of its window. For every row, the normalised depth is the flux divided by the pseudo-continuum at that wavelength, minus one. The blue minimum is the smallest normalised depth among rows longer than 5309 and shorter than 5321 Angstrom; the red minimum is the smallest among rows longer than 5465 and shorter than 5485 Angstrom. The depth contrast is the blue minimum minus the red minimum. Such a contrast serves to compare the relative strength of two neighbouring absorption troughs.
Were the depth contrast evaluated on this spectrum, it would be 0.08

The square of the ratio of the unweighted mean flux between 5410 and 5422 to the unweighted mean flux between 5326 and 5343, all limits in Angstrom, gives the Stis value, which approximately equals 1.00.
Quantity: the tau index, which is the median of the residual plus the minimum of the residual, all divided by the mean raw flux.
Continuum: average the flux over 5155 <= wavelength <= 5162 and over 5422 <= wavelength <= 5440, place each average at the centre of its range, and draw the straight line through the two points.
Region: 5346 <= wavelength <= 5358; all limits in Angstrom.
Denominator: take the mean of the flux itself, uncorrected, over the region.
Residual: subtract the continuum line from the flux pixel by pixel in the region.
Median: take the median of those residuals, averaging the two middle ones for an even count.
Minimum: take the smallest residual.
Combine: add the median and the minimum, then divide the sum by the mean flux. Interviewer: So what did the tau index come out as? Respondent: -0.11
